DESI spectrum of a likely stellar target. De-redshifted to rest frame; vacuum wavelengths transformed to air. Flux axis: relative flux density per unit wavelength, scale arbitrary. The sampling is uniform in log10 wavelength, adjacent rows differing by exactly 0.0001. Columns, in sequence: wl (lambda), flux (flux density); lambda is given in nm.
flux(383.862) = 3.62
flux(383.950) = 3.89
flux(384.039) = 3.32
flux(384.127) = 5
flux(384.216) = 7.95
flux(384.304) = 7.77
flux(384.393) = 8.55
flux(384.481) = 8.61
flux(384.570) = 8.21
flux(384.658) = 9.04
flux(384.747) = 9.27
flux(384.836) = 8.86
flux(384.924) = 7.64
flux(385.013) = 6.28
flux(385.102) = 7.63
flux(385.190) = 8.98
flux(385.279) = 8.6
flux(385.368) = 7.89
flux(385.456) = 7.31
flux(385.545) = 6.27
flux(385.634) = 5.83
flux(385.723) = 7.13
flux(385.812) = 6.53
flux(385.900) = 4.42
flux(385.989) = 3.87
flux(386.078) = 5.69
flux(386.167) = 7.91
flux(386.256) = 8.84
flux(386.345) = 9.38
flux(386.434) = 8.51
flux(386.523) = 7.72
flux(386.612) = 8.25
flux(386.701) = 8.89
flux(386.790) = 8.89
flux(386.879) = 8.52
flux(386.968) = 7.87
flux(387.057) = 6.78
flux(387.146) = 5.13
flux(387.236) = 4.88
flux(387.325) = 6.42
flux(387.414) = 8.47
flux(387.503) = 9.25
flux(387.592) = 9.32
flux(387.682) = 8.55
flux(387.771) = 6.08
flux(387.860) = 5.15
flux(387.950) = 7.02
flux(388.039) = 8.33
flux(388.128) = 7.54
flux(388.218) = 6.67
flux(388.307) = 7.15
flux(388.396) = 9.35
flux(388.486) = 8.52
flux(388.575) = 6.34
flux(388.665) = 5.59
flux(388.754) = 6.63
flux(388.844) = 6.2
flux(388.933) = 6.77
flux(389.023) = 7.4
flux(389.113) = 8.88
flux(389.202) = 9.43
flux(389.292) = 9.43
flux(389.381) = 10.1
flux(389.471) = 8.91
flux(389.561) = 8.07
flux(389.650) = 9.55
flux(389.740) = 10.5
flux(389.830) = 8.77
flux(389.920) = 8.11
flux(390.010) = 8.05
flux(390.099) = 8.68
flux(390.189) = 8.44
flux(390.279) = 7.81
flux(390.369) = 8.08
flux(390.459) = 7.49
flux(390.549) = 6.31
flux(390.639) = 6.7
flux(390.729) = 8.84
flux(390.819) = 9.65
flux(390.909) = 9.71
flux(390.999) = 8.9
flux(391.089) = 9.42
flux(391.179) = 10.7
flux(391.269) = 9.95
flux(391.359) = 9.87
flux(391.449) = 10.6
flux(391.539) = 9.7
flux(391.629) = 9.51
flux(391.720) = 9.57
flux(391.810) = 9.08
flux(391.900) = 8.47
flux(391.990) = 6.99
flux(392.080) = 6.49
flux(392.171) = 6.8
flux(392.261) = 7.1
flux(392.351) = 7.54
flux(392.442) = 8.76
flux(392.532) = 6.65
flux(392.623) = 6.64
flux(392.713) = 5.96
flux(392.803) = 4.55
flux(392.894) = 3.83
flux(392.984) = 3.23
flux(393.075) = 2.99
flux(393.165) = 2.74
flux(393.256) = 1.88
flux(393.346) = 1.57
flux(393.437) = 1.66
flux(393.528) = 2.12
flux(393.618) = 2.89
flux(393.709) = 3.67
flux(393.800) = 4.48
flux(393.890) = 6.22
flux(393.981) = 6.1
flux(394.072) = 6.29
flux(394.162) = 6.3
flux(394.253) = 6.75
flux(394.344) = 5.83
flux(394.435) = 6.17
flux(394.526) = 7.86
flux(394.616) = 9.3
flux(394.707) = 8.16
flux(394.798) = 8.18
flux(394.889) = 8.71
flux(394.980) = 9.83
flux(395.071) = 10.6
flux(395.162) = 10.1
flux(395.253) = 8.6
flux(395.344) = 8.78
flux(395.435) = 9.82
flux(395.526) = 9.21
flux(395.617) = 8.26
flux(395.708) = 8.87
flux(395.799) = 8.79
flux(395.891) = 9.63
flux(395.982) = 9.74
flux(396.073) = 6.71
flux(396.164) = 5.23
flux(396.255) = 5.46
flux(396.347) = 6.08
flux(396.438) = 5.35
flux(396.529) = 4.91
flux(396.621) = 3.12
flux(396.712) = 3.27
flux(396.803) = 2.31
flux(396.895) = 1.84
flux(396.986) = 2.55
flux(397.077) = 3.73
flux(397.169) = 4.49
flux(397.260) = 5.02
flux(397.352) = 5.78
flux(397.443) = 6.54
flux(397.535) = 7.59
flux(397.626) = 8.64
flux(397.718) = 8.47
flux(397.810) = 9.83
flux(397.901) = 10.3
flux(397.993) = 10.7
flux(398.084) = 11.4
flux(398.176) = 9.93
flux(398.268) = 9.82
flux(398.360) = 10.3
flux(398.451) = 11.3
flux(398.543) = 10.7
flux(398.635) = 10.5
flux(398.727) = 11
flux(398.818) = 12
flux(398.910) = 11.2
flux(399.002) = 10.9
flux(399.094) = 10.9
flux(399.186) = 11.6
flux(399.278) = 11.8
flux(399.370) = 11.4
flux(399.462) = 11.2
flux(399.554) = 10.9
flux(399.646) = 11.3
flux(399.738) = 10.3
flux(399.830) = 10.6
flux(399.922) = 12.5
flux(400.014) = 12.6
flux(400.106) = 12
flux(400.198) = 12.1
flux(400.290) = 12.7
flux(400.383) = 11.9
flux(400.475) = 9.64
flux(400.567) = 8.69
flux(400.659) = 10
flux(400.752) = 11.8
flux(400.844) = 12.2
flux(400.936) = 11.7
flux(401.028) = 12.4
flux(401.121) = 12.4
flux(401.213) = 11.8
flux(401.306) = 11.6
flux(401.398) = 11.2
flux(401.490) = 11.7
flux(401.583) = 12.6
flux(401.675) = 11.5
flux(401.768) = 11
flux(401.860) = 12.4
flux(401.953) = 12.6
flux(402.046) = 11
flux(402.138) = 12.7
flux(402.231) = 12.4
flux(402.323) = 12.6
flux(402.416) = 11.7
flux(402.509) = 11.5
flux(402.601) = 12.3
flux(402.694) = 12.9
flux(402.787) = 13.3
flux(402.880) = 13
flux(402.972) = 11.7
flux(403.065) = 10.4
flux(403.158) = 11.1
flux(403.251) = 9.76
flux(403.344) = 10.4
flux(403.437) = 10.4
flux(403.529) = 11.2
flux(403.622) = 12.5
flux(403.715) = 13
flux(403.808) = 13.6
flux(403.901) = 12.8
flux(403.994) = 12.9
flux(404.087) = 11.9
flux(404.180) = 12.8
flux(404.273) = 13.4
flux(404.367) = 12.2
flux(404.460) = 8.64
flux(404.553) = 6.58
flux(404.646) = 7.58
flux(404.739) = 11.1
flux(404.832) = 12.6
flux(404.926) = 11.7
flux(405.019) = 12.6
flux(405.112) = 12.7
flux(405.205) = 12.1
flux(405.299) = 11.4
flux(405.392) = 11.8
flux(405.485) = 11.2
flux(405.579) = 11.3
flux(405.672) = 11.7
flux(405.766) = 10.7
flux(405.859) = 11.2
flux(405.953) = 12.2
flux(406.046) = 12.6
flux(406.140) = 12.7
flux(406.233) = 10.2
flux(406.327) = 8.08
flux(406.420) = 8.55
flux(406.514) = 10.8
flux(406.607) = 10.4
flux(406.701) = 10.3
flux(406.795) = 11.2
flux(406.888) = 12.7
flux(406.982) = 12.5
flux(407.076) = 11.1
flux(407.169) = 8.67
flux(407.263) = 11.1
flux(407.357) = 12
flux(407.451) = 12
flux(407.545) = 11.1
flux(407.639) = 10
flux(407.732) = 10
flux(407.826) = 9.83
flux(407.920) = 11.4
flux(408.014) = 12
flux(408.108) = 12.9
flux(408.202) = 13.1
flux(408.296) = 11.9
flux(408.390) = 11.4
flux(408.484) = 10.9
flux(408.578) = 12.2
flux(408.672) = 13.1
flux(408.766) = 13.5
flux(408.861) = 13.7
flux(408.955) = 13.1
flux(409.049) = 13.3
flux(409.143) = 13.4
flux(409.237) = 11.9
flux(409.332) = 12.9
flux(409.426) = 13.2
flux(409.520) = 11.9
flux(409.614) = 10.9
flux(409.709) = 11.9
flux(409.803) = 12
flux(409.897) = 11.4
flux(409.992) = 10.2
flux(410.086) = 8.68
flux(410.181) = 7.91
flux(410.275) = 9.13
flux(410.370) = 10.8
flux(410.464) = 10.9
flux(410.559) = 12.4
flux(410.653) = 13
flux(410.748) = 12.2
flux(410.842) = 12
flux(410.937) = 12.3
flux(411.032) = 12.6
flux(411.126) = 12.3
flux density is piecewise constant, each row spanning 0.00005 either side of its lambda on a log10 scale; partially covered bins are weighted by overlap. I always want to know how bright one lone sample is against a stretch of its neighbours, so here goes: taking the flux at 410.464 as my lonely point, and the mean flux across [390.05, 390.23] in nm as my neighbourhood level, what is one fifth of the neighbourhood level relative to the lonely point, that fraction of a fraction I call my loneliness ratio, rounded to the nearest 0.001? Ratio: 0.157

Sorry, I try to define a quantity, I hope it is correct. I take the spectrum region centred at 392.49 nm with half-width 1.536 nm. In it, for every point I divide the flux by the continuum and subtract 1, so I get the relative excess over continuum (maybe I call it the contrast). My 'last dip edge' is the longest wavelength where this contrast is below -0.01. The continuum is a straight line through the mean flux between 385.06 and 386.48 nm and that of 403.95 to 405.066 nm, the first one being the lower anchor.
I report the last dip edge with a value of 393.981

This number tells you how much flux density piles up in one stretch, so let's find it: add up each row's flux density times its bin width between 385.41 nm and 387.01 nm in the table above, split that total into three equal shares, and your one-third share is 3.9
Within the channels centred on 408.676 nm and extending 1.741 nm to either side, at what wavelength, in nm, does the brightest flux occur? 408.861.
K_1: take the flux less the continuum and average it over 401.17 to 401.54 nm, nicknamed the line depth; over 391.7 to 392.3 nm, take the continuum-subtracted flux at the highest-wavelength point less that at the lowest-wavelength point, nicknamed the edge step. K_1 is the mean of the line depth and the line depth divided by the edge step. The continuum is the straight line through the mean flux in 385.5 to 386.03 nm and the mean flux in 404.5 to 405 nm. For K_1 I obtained 0.7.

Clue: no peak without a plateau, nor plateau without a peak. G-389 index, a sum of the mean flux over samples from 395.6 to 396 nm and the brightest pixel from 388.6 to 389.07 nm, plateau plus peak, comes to 16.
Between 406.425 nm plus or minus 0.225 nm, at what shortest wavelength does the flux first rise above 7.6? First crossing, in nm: 406.233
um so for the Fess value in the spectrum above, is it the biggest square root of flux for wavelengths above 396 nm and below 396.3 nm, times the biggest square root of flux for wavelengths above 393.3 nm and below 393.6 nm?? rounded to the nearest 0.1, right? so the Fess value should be 3.8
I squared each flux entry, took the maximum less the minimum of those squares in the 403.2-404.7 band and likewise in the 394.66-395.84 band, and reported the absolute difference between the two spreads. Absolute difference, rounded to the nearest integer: 96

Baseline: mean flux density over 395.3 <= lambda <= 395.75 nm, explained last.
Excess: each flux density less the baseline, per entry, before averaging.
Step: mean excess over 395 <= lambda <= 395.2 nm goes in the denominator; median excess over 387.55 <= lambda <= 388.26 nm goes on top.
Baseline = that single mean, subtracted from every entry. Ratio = -1.3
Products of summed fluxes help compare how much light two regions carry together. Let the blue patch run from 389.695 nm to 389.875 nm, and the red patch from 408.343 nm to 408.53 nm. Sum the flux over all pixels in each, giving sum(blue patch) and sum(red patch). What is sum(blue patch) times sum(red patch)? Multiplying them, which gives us 430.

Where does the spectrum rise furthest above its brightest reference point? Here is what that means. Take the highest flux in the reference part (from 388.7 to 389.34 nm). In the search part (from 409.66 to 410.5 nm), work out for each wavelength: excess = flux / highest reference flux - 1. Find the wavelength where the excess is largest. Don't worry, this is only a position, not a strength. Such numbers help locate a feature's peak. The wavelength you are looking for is 409.803 nm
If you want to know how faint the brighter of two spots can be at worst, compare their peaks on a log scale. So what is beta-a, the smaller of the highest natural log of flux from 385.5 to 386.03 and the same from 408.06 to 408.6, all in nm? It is 2.0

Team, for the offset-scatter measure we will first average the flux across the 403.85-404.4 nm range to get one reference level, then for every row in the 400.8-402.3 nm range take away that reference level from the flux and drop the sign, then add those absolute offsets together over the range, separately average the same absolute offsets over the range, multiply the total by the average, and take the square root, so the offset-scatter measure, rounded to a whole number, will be 3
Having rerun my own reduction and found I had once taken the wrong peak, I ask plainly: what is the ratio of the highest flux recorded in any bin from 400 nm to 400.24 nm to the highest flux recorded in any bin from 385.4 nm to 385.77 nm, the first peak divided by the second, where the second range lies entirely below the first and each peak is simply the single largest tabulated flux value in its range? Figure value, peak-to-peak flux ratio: 1.72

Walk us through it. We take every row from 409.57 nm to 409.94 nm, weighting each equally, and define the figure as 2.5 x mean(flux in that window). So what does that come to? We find 28.9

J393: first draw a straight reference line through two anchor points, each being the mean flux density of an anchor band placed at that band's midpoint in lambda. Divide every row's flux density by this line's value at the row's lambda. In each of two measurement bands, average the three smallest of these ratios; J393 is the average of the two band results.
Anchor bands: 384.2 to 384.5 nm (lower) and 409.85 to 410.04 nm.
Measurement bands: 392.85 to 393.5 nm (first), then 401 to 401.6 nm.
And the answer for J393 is 0.67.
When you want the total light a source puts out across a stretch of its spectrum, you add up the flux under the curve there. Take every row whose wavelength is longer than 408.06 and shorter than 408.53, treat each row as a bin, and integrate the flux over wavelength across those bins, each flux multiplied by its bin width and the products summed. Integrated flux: 5.7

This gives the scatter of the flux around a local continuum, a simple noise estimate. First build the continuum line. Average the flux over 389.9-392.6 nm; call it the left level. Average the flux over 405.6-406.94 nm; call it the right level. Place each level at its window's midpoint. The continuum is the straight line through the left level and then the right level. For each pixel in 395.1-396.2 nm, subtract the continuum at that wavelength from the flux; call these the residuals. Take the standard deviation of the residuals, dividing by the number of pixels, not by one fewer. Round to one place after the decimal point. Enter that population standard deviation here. 1.4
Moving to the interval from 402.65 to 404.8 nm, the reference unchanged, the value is 1.9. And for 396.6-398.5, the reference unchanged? 3.2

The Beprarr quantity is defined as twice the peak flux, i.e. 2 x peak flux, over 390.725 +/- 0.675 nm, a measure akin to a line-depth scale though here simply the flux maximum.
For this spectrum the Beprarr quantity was 21.4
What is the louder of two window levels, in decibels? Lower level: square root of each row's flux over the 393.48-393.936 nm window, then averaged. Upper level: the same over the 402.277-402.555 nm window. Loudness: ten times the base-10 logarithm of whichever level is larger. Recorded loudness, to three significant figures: 5.38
